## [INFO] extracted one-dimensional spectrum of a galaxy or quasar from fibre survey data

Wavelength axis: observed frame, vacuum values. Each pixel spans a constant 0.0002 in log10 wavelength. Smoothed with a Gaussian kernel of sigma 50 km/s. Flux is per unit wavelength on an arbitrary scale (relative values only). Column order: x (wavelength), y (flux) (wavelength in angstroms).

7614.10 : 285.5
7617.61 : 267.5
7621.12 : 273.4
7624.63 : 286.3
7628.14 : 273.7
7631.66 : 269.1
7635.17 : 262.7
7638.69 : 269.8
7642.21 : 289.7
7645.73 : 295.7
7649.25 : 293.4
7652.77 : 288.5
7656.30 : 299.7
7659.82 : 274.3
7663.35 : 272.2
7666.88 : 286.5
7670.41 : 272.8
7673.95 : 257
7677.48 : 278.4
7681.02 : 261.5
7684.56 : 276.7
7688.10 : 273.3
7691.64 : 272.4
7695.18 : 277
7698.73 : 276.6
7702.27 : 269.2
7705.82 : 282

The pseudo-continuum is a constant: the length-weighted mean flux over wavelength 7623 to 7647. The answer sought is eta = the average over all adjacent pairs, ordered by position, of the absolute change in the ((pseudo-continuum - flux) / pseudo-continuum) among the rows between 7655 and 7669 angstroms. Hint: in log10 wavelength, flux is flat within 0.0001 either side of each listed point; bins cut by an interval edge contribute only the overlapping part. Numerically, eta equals 0.050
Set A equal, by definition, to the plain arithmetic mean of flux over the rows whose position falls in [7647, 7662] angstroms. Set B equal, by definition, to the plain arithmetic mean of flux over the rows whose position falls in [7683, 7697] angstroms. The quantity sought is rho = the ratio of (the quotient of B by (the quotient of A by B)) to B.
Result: 0.95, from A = 289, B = 275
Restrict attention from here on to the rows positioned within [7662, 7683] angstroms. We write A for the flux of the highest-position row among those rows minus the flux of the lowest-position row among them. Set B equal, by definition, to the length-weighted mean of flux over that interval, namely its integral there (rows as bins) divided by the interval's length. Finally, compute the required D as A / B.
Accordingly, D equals -0.039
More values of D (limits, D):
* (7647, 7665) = -0.074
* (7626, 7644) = 0.059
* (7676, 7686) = -0.006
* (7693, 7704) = -0.028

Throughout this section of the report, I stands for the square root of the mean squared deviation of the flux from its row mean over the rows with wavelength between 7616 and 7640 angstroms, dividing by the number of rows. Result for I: 6.9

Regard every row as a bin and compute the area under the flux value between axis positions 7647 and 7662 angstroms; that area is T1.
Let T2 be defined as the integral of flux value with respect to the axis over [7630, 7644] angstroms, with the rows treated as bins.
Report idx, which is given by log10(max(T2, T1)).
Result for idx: 3.64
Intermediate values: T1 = 4332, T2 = 3821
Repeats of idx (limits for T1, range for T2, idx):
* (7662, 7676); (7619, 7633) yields 3.59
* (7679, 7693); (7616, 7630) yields 3.59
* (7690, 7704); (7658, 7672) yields 3.59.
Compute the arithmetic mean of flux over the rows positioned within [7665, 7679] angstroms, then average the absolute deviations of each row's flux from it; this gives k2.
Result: 8.8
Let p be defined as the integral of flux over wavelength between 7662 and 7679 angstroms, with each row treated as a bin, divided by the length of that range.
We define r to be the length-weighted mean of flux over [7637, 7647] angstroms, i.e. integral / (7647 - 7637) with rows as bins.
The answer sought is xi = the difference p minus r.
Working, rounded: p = 273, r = 285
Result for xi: -11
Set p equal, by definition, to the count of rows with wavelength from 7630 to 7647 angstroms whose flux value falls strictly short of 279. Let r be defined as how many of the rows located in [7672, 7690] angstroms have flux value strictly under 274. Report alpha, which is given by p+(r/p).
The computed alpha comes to 4.0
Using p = 3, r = 3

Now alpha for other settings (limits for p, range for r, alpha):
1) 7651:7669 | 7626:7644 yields 4.0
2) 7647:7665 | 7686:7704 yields 3.5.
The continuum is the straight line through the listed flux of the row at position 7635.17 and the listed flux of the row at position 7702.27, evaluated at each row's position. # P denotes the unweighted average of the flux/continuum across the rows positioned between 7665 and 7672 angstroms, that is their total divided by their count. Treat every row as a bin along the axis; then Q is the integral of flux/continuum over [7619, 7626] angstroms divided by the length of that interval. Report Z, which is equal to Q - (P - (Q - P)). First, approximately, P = 1.05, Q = 1.07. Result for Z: 0.03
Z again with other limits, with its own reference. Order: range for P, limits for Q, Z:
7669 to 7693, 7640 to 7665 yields 0.15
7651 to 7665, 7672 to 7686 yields -0.13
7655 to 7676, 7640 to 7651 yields 0.13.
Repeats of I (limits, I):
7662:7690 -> 8.7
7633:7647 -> 13.6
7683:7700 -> 1.9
